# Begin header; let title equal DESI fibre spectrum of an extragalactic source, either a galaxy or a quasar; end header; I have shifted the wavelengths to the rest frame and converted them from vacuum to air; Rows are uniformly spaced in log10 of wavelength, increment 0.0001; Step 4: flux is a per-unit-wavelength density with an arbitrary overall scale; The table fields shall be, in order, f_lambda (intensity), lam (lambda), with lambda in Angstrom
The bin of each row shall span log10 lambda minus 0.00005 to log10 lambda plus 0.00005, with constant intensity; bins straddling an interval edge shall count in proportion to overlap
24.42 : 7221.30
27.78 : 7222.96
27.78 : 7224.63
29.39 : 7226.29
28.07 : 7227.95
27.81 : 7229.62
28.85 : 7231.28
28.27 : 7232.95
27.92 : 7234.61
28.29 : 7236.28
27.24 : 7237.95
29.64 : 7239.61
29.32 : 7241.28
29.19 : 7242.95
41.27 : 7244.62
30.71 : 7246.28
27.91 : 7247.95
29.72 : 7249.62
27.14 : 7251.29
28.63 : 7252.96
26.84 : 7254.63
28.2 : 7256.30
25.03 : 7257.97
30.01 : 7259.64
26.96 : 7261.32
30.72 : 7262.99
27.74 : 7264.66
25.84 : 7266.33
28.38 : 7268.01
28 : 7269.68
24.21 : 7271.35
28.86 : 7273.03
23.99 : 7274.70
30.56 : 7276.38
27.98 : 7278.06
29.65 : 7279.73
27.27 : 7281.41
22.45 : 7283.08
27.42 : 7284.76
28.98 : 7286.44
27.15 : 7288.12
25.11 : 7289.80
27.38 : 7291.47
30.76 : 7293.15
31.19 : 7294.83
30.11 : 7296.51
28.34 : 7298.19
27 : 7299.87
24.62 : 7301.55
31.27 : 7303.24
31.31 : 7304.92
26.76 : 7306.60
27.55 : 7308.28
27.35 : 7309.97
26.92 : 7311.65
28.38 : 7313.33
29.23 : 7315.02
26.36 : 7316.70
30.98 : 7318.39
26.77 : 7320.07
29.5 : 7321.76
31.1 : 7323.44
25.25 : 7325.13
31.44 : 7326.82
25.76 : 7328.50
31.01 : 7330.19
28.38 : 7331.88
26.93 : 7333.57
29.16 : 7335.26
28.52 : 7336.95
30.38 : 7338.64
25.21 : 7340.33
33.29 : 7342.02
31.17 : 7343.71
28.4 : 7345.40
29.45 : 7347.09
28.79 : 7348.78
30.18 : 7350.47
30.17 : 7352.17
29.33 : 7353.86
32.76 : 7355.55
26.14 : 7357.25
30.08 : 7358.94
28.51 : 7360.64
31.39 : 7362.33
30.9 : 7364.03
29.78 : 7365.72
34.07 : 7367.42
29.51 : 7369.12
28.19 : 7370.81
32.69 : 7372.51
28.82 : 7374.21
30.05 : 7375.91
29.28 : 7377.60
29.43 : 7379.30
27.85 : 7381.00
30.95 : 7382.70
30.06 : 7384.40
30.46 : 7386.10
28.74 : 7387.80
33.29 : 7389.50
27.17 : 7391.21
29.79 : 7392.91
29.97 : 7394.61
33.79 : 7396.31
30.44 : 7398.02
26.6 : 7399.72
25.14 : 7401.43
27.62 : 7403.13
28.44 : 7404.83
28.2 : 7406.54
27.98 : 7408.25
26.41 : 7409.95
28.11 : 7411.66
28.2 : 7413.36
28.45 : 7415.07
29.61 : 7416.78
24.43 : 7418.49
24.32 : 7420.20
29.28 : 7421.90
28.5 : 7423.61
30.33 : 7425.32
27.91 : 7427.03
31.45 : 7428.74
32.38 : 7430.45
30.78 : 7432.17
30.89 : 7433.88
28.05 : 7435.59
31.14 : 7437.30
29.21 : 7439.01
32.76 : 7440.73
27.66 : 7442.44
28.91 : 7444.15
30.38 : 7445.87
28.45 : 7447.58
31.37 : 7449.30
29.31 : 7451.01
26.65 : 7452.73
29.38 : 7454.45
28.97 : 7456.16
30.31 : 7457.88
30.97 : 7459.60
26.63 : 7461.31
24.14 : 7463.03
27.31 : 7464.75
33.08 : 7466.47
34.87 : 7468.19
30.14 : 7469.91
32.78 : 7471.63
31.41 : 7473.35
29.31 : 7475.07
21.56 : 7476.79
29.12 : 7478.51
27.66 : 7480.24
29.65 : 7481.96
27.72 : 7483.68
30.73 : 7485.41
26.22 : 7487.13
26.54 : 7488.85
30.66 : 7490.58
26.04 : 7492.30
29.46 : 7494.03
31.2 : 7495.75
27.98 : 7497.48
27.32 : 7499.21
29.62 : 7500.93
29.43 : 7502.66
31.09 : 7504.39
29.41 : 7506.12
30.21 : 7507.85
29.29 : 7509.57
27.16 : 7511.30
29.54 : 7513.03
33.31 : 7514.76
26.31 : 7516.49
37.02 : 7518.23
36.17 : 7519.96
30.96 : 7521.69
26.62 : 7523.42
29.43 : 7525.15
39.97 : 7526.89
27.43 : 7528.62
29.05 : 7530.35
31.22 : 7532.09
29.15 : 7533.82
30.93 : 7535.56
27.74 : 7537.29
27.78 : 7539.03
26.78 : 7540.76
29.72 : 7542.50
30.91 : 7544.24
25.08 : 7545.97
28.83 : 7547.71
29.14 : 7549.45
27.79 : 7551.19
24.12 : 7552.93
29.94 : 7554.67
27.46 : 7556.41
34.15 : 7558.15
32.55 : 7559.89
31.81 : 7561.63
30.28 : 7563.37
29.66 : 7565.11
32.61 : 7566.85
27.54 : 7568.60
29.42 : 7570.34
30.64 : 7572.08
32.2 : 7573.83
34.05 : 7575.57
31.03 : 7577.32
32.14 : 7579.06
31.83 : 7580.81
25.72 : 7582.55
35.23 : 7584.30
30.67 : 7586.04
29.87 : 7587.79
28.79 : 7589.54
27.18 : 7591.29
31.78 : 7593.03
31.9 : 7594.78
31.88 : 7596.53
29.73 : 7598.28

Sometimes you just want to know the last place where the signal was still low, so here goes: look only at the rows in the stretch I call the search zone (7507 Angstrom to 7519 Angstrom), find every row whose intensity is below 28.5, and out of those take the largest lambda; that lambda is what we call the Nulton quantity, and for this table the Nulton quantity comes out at 7516.49 Angstrom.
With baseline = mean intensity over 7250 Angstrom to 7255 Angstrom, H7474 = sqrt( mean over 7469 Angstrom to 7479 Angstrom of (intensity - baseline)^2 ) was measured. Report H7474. 3.9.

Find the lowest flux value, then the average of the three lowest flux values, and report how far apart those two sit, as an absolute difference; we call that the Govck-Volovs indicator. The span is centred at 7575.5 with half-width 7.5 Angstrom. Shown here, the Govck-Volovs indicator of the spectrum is 1.8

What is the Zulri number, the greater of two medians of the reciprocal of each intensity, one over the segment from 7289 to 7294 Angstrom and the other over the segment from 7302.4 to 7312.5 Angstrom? 0.0365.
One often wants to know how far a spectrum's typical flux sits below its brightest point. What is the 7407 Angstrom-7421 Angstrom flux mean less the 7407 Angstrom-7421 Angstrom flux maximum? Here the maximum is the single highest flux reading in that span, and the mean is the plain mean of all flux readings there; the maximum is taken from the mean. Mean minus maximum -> -2.4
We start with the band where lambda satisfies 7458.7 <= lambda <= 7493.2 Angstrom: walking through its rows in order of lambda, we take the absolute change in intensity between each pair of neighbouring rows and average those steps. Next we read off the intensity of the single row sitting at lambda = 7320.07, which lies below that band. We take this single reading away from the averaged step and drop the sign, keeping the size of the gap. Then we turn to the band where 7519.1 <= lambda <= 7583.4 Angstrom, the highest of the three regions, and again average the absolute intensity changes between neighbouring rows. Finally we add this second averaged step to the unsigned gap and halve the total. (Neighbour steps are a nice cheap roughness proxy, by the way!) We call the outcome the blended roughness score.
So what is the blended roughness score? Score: 13.2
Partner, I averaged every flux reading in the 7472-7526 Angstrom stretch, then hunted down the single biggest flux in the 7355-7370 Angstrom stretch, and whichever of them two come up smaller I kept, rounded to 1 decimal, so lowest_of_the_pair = 29.3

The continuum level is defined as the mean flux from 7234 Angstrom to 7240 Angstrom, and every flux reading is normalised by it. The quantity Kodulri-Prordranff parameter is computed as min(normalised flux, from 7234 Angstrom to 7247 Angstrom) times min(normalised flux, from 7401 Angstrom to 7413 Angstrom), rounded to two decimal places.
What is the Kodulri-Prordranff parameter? 0.86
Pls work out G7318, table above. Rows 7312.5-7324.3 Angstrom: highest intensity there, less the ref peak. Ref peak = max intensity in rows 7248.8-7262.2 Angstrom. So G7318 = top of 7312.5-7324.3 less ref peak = 1.1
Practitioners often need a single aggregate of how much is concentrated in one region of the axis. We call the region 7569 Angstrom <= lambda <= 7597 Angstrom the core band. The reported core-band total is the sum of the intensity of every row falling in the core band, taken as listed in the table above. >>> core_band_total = 494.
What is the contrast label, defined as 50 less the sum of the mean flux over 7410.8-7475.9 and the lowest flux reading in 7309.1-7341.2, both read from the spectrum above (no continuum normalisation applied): -4.6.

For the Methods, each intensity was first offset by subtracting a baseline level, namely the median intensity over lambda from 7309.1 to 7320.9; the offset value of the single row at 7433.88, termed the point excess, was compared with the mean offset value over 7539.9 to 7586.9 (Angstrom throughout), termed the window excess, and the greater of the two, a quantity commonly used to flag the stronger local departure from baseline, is 3.5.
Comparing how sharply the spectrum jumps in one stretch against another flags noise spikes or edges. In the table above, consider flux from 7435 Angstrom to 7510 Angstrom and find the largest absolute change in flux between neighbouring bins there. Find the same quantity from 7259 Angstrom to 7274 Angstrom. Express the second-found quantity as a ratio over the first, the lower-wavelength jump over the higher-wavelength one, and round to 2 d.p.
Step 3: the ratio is 0.60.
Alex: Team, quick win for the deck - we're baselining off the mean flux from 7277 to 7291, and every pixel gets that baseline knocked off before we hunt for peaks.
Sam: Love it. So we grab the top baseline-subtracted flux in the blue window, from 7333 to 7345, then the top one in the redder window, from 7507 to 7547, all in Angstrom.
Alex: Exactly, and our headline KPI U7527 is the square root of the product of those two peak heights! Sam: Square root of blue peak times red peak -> 9.0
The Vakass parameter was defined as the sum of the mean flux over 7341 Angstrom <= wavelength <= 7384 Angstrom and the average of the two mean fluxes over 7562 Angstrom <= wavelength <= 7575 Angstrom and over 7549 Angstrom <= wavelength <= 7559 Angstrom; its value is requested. 59.6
